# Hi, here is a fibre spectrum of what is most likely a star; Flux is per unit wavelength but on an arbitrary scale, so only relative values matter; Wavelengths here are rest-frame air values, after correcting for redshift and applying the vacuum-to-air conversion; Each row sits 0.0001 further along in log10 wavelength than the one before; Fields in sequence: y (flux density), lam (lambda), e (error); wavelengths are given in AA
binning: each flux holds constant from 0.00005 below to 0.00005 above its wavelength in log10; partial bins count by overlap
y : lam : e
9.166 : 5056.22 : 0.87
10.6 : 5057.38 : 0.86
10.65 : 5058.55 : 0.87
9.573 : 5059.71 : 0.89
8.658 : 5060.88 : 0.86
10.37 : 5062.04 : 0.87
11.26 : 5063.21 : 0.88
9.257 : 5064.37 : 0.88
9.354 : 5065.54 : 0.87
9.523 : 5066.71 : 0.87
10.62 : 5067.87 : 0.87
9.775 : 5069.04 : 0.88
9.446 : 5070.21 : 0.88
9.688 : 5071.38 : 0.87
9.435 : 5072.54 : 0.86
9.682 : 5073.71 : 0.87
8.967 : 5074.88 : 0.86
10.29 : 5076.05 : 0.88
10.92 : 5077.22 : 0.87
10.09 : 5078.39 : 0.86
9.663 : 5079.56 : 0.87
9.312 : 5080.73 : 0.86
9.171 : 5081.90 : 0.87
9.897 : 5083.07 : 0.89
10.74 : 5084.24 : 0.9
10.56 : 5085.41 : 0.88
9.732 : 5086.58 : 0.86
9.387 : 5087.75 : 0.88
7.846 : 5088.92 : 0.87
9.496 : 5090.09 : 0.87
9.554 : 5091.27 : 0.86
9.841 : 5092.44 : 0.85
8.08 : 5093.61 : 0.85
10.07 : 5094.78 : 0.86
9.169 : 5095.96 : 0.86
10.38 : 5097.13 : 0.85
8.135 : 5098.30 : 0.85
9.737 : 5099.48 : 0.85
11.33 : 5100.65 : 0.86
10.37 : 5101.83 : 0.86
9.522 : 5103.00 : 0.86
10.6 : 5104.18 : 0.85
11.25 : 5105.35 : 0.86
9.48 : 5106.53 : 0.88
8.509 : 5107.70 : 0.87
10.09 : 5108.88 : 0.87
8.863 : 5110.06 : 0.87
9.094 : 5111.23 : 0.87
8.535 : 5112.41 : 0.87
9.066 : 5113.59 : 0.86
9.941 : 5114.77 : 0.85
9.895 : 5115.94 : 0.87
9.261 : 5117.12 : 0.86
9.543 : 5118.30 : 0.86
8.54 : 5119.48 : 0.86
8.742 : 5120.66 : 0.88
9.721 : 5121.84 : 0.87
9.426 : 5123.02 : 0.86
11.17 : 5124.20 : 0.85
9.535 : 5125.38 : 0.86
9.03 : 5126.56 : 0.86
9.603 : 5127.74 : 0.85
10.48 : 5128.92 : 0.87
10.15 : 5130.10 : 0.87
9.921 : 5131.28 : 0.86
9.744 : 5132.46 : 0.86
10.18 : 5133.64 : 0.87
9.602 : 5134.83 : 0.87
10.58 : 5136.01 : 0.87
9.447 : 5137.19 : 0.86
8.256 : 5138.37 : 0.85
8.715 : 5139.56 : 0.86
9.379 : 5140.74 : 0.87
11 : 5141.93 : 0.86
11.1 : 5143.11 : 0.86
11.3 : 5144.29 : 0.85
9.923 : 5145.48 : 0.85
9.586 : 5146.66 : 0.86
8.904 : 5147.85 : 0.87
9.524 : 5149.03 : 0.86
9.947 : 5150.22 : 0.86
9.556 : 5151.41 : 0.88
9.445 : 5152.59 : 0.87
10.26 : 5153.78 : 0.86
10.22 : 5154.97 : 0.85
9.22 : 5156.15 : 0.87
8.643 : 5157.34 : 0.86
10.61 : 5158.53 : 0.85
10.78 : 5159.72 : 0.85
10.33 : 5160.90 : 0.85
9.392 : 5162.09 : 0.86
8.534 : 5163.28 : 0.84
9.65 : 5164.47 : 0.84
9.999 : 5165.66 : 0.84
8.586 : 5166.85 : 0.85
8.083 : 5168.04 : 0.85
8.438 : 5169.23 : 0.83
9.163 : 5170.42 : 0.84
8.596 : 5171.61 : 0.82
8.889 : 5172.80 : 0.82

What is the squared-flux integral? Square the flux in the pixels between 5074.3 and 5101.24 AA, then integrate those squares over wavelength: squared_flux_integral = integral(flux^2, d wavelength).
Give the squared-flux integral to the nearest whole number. 2538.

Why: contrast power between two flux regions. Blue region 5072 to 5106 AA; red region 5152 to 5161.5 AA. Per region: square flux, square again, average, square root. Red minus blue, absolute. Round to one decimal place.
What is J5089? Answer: 2.7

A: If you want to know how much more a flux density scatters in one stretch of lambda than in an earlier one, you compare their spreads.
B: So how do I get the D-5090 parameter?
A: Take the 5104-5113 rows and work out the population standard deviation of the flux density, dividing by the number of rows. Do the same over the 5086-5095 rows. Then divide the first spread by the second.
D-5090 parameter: 1.2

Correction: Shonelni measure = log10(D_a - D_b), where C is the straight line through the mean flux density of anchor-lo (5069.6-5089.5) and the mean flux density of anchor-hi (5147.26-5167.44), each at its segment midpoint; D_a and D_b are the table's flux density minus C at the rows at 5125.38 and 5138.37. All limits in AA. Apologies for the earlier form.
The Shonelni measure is 0.10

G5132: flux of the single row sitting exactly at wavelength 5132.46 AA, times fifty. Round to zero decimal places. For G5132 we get 487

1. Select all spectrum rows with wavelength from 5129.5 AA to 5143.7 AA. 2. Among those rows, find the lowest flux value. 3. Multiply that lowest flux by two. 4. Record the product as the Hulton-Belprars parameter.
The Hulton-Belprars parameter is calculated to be 16.5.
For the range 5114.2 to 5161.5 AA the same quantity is 16.5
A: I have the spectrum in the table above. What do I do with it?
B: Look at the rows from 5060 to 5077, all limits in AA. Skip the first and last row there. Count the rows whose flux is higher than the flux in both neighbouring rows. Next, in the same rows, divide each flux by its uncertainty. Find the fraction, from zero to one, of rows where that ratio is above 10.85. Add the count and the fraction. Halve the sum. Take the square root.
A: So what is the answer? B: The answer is 1.5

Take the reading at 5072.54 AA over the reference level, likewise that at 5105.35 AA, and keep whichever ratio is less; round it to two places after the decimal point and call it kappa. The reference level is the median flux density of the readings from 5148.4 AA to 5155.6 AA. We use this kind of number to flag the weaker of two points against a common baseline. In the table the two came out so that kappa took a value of 0.97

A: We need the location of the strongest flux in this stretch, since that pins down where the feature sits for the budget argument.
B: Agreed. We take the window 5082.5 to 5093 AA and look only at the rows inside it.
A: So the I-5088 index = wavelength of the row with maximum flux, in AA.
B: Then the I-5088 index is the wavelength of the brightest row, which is 5084.24 AA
